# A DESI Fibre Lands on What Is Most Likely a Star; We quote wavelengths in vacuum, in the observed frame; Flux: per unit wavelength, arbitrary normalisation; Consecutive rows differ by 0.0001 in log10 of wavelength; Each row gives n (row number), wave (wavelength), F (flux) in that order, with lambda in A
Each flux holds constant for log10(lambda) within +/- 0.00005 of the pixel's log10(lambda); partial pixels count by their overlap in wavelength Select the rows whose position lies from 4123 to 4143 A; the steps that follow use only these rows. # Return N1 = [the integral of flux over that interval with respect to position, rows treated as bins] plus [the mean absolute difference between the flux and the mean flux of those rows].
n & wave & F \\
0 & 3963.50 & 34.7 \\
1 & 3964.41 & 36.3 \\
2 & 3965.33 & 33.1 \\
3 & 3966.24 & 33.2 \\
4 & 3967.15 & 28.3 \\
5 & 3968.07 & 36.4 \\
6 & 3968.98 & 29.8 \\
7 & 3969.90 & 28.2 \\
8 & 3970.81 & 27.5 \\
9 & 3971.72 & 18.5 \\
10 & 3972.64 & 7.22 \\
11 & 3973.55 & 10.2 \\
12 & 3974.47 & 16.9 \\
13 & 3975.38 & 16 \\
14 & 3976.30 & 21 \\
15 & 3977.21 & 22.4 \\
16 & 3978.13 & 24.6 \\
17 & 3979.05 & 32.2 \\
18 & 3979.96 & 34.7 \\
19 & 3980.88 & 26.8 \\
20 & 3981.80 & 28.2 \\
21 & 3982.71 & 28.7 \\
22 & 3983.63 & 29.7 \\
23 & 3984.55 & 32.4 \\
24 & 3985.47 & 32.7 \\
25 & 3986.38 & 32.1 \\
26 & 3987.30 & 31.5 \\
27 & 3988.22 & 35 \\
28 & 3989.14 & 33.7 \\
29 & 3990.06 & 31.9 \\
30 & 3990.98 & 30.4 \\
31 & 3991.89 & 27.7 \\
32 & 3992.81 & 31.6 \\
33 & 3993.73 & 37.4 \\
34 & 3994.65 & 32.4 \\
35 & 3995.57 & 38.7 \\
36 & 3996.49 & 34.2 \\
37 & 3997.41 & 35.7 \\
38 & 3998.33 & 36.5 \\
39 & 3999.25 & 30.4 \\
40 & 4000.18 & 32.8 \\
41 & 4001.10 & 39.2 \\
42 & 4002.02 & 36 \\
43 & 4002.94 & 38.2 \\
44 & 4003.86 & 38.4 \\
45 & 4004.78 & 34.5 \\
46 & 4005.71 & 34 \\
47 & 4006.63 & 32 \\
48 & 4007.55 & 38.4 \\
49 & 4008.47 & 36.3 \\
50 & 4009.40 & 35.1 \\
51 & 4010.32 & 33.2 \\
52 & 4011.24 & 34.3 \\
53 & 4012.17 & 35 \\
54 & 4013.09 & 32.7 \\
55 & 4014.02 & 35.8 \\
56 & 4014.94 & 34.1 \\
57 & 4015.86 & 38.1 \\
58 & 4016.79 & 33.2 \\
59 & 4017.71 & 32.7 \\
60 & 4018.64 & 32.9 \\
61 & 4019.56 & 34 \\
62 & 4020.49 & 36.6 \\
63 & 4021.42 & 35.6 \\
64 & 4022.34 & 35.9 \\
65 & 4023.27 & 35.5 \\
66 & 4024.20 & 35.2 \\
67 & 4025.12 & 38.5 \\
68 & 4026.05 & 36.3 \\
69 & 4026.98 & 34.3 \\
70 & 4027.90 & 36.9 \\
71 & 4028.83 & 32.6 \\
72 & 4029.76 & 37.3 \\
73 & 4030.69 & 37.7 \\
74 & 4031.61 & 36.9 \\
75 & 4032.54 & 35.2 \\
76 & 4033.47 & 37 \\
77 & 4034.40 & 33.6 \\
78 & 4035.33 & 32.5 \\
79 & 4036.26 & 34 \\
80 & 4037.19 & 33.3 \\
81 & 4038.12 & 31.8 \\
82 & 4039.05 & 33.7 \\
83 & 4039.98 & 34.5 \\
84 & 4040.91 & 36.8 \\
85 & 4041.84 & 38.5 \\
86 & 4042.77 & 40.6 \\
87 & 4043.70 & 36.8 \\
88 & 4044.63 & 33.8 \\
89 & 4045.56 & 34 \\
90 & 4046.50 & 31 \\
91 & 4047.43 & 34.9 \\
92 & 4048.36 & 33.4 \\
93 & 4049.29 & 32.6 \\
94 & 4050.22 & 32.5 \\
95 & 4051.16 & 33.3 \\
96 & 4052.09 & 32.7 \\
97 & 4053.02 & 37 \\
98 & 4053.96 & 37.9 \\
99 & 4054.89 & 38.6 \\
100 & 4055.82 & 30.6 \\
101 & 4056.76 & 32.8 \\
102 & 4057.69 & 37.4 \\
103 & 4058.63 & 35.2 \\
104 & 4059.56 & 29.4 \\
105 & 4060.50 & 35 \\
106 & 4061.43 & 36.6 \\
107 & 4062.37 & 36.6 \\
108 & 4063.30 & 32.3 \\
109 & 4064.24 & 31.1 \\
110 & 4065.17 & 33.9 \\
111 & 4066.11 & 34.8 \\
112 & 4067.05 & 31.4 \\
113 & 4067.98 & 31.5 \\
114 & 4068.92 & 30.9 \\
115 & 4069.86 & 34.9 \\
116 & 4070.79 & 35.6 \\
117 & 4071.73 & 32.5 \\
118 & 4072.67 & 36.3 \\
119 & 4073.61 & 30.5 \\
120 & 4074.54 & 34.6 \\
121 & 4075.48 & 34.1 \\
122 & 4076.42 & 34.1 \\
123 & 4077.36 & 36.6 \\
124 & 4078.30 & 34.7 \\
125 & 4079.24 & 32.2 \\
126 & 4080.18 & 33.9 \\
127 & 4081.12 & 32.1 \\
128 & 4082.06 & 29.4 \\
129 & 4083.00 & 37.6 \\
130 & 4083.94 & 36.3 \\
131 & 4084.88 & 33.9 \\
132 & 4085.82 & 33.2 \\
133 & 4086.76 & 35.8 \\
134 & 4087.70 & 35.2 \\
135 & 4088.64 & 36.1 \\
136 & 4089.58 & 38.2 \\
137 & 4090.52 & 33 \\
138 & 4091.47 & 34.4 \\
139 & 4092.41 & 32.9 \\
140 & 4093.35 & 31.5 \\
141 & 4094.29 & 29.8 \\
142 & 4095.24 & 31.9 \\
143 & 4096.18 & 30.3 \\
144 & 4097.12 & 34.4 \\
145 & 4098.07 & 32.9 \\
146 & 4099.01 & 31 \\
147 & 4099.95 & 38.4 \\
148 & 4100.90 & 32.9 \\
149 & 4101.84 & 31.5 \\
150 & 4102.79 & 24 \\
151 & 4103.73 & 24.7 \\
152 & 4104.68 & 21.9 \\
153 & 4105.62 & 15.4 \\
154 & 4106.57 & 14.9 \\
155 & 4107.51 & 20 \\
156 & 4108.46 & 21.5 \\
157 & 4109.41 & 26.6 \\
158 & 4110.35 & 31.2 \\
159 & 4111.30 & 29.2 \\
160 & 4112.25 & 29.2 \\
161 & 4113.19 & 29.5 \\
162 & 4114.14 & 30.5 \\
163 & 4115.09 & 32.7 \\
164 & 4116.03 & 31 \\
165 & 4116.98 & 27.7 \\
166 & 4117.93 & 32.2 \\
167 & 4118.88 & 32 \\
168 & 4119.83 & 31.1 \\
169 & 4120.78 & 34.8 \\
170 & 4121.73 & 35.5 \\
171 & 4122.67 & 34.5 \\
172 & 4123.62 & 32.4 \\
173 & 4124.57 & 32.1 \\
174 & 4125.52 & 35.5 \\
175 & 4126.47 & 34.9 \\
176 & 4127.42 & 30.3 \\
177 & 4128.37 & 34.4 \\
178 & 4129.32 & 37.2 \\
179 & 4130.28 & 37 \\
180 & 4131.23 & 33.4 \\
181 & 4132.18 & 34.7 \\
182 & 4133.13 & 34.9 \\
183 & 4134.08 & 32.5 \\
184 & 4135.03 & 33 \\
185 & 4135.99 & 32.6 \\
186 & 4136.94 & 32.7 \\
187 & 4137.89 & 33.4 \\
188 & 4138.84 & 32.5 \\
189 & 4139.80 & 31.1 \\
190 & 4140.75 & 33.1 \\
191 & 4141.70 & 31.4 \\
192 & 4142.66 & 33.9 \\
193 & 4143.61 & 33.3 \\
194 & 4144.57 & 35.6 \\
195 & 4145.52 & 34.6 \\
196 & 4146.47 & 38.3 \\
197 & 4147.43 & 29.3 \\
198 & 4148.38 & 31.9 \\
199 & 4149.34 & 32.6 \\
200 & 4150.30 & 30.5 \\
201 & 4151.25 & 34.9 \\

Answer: 671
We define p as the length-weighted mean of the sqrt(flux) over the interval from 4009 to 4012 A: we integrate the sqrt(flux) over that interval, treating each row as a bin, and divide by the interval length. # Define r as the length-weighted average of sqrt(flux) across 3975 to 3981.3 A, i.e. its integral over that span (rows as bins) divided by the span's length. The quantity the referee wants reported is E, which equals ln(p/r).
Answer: 0.155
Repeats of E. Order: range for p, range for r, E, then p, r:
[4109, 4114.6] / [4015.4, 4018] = -0.084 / 5.42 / 5.9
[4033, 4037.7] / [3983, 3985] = 0.051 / 5.83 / 5.5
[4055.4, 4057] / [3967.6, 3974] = 0.195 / 5.60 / 4.6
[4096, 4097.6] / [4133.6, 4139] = -0.004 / 5.71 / 5.7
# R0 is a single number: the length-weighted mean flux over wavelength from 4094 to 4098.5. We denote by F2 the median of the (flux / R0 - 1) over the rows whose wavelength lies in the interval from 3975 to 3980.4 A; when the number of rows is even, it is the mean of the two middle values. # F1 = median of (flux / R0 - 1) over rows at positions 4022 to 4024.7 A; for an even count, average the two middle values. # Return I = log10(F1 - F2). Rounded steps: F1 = 0.11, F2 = -0.26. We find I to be -0.4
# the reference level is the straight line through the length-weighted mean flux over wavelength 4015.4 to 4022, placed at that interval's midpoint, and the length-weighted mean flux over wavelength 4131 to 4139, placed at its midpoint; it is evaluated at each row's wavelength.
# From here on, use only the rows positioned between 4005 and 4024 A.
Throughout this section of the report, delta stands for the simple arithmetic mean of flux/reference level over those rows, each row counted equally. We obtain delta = 0.999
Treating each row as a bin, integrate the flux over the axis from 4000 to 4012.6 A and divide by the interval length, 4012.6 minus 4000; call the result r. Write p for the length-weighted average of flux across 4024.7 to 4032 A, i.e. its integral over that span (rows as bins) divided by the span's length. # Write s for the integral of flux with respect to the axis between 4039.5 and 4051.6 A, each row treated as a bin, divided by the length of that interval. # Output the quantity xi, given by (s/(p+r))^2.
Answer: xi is 0.23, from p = 36.3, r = 35.6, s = 34.8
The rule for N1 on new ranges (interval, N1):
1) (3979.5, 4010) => 1026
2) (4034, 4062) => 968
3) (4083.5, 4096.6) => 444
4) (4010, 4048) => 1334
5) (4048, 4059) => 382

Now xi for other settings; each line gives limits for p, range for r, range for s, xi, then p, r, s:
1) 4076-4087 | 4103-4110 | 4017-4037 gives 0.41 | 34.1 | 21.0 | 35.2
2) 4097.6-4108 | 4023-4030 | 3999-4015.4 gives 0.32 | 26.1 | 35.8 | 35.1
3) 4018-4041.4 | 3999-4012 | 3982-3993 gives 0.20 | 35.1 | 35.3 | 31.4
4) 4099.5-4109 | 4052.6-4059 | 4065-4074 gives 0.31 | 24.5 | 35.6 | 33.2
